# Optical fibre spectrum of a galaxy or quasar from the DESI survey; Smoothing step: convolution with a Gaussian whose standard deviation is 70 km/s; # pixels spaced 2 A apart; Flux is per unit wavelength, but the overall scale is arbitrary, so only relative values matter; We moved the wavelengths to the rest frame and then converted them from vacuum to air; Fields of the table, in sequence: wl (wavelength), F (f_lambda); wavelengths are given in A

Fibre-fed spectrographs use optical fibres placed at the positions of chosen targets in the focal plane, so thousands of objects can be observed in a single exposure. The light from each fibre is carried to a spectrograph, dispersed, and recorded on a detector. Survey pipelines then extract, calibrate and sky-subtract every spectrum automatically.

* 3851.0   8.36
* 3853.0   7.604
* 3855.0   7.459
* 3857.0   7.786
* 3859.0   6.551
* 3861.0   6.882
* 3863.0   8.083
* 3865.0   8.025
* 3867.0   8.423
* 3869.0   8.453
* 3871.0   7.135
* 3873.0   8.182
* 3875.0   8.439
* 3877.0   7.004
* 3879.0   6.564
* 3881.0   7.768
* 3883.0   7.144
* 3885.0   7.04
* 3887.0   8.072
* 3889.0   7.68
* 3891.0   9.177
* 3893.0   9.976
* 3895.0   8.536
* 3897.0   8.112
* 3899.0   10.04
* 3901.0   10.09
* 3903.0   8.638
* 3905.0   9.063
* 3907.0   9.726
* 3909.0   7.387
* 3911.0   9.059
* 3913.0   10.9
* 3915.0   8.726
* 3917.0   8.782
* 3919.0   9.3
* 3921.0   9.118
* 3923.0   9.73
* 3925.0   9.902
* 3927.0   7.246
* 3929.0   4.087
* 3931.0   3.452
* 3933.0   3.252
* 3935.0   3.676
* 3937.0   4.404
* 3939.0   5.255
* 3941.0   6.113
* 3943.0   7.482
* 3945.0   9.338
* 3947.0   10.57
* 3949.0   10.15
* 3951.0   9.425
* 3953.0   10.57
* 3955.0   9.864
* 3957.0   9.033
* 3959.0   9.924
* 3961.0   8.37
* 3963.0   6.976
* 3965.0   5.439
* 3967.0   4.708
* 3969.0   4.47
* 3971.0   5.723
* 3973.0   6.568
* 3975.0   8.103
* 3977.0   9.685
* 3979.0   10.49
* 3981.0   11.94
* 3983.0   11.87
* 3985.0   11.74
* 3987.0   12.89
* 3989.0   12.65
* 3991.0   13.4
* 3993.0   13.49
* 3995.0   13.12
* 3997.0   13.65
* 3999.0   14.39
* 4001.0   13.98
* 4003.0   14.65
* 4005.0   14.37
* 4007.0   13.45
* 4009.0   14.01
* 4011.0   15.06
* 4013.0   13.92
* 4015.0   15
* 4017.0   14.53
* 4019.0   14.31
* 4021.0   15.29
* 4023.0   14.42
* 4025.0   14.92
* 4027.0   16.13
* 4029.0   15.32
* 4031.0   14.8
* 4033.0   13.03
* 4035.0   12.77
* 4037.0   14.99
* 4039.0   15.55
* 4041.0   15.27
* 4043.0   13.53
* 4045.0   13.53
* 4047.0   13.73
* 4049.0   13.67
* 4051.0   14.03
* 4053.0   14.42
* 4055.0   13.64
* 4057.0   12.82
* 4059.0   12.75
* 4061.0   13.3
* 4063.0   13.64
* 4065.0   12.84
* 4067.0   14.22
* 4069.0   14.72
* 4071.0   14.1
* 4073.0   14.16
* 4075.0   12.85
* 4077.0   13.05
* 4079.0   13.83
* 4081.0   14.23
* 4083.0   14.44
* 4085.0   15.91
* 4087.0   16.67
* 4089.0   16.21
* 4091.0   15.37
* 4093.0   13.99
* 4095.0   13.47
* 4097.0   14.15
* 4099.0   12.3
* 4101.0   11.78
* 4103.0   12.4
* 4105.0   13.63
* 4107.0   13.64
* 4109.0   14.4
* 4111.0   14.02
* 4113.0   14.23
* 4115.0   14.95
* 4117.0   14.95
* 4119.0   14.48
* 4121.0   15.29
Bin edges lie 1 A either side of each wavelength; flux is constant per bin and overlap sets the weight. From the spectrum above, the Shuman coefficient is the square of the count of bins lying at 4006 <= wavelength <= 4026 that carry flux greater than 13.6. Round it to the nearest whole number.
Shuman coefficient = 81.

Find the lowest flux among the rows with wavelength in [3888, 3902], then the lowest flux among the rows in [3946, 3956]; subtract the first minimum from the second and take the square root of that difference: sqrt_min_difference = 1.3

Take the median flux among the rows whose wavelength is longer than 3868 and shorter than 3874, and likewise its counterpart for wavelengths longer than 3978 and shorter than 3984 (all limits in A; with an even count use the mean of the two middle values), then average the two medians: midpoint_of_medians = 10.0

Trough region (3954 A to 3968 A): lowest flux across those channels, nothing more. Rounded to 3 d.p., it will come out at 4.708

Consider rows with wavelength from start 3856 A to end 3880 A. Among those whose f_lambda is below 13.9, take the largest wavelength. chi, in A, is 3879.0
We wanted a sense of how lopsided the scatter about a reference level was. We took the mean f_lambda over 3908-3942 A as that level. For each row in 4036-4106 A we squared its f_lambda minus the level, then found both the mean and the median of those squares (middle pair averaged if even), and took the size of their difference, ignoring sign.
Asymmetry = 3.2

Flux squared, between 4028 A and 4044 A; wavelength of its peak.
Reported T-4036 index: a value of 4039.0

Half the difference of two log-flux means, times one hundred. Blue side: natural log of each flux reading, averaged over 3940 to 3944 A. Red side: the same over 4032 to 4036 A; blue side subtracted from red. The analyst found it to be 32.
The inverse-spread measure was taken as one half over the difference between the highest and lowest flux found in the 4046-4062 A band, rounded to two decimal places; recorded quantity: 0.30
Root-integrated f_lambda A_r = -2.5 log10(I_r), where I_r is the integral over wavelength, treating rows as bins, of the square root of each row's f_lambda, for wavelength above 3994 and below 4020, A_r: -5.0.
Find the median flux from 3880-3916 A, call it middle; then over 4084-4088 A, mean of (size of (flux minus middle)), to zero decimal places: 8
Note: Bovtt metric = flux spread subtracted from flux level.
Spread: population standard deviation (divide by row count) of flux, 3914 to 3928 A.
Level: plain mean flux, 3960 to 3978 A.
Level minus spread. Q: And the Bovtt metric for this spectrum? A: 5.9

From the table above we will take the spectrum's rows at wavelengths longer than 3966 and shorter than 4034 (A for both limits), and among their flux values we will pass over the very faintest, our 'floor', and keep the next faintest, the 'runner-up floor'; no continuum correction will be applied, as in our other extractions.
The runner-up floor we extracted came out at 4.708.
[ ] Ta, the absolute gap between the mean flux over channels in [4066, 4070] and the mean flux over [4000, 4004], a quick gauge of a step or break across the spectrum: 0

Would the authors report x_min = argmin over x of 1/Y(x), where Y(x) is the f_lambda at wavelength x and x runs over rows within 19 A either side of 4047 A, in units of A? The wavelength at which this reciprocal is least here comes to 4039.0 A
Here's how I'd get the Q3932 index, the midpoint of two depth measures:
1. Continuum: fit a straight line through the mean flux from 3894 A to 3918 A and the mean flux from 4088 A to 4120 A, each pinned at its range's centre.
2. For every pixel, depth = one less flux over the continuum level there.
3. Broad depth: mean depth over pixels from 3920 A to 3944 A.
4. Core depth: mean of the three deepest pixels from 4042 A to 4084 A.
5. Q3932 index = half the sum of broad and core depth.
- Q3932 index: 0.19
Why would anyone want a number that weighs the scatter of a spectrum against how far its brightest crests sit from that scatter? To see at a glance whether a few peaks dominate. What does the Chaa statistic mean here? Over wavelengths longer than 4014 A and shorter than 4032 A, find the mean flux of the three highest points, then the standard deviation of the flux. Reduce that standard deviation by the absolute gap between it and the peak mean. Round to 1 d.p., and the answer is -14.5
